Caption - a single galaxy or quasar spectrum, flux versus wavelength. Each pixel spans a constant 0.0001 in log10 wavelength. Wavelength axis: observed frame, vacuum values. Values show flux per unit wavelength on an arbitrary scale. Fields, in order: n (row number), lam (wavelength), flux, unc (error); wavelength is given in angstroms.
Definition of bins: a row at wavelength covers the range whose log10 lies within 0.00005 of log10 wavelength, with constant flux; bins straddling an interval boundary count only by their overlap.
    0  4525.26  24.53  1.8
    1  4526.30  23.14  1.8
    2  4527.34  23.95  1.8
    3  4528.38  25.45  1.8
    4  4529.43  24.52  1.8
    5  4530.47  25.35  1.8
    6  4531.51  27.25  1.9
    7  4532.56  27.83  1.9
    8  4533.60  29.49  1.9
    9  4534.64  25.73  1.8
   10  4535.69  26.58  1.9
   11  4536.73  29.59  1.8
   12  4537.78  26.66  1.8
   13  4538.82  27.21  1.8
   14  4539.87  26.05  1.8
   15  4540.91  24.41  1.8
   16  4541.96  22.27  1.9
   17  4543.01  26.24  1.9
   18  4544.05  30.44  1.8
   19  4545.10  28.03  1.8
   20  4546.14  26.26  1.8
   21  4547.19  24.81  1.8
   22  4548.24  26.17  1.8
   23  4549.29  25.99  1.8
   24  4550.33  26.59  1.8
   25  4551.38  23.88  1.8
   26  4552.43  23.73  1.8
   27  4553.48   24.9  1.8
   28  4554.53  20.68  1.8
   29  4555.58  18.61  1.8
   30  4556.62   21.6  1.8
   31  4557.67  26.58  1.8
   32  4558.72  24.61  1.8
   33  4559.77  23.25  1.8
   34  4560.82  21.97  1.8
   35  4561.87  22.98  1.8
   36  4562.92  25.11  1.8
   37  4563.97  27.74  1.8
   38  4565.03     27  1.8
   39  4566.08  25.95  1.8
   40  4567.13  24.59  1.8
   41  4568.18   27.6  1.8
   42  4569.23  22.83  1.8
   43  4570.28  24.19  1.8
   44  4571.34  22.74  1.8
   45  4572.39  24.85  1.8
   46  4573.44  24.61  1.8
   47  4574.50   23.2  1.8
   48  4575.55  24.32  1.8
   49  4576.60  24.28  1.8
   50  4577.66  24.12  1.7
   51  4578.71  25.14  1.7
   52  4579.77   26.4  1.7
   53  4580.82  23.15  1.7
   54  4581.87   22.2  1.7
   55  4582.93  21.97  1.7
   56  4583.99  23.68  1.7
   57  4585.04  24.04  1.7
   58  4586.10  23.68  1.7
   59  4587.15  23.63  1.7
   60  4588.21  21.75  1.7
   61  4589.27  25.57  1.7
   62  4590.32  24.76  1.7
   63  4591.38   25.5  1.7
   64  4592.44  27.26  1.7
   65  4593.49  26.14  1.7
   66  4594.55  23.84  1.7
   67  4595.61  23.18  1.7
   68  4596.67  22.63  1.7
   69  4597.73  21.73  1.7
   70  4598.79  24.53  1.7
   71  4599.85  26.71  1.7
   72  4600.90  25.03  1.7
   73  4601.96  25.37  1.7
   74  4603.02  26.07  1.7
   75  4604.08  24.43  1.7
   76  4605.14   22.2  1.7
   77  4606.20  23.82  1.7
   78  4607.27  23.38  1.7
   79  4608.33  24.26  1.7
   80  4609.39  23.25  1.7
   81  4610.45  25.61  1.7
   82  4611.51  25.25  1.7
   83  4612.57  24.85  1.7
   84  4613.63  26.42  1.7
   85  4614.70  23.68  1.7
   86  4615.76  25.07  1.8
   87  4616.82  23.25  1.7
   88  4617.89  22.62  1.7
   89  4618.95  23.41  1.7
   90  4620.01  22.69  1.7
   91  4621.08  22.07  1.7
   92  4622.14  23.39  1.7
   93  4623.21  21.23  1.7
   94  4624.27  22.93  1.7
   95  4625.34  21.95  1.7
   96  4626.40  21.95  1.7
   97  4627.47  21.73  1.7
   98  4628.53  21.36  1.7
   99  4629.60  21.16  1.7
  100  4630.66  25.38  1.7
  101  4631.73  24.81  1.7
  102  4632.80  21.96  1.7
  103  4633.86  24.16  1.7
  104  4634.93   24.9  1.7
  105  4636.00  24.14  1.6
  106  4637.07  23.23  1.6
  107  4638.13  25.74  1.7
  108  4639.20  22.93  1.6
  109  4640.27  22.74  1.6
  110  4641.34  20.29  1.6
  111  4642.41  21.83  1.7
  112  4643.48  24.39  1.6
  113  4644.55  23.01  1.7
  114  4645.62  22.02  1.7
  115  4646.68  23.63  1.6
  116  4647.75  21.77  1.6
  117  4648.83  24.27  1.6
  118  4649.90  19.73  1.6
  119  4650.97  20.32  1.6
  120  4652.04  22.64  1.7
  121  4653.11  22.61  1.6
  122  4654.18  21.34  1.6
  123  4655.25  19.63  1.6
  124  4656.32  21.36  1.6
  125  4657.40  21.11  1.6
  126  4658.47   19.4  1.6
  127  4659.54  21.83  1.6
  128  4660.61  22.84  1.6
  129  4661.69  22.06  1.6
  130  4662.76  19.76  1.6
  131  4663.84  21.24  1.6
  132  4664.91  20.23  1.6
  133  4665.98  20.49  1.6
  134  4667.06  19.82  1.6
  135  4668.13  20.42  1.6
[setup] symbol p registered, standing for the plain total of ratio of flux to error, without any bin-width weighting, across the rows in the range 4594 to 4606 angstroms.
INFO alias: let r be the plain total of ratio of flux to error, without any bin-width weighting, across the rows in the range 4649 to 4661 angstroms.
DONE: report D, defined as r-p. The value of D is -12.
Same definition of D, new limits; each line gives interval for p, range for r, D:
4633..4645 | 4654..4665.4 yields -12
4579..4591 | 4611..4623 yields 0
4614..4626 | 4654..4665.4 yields -3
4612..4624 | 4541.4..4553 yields 5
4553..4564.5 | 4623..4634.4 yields 3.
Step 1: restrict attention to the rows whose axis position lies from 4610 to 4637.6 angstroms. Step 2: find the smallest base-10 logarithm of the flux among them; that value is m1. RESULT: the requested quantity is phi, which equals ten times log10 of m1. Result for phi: 1.22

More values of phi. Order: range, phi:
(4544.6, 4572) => 1.04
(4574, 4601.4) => 1.26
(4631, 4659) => 1.10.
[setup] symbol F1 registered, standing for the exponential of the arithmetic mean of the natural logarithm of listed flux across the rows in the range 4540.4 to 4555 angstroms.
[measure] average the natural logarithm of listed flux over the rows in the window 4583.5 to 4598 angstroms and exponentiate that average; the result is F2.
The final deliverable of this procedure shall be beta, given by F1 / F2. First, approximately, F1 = 25.2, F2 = 24.1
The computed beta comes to 1.05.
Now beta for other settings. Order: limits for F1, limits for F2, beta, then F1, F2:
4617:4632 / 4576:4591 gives 0.95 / 22.6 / 23.8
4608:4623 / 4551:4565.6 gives 1.01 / 24.0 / 23.6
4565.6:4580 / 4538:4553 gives 0.95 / 24.6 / 25.8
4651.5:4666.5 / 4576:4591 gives 0.89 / 21.2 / 23.8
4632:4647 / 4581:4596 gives 0.96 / 23.2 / 24.0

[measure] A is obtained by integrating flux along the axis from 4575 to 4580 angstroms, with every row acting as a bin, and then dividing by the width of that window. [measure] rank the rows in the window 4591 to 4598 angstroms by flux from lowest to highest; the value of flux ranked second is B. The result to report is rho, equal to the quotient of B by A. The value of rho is 0.914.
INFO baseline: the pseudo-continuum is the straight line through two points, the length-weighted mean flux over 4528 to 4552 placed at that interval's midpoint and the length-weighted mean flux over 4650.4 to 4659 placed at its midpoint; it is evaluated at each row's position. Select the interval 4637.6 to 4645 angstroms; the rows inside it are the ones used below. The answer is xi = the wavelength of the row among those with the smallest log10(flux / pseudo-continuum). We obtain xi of 4641.34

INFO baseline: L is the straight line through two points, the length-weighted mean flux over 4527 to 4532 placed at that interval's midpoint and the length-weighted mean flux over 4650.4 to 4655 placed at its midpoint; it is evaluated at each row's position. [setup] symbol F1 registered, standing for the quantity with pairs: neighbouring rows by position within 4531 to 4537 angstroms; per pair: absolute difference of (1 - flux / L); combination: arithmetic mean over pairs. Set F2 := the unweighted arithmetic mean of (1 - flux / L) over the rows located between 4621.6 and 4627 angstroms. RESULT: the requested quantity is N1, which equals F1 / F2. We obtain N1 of 9.6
